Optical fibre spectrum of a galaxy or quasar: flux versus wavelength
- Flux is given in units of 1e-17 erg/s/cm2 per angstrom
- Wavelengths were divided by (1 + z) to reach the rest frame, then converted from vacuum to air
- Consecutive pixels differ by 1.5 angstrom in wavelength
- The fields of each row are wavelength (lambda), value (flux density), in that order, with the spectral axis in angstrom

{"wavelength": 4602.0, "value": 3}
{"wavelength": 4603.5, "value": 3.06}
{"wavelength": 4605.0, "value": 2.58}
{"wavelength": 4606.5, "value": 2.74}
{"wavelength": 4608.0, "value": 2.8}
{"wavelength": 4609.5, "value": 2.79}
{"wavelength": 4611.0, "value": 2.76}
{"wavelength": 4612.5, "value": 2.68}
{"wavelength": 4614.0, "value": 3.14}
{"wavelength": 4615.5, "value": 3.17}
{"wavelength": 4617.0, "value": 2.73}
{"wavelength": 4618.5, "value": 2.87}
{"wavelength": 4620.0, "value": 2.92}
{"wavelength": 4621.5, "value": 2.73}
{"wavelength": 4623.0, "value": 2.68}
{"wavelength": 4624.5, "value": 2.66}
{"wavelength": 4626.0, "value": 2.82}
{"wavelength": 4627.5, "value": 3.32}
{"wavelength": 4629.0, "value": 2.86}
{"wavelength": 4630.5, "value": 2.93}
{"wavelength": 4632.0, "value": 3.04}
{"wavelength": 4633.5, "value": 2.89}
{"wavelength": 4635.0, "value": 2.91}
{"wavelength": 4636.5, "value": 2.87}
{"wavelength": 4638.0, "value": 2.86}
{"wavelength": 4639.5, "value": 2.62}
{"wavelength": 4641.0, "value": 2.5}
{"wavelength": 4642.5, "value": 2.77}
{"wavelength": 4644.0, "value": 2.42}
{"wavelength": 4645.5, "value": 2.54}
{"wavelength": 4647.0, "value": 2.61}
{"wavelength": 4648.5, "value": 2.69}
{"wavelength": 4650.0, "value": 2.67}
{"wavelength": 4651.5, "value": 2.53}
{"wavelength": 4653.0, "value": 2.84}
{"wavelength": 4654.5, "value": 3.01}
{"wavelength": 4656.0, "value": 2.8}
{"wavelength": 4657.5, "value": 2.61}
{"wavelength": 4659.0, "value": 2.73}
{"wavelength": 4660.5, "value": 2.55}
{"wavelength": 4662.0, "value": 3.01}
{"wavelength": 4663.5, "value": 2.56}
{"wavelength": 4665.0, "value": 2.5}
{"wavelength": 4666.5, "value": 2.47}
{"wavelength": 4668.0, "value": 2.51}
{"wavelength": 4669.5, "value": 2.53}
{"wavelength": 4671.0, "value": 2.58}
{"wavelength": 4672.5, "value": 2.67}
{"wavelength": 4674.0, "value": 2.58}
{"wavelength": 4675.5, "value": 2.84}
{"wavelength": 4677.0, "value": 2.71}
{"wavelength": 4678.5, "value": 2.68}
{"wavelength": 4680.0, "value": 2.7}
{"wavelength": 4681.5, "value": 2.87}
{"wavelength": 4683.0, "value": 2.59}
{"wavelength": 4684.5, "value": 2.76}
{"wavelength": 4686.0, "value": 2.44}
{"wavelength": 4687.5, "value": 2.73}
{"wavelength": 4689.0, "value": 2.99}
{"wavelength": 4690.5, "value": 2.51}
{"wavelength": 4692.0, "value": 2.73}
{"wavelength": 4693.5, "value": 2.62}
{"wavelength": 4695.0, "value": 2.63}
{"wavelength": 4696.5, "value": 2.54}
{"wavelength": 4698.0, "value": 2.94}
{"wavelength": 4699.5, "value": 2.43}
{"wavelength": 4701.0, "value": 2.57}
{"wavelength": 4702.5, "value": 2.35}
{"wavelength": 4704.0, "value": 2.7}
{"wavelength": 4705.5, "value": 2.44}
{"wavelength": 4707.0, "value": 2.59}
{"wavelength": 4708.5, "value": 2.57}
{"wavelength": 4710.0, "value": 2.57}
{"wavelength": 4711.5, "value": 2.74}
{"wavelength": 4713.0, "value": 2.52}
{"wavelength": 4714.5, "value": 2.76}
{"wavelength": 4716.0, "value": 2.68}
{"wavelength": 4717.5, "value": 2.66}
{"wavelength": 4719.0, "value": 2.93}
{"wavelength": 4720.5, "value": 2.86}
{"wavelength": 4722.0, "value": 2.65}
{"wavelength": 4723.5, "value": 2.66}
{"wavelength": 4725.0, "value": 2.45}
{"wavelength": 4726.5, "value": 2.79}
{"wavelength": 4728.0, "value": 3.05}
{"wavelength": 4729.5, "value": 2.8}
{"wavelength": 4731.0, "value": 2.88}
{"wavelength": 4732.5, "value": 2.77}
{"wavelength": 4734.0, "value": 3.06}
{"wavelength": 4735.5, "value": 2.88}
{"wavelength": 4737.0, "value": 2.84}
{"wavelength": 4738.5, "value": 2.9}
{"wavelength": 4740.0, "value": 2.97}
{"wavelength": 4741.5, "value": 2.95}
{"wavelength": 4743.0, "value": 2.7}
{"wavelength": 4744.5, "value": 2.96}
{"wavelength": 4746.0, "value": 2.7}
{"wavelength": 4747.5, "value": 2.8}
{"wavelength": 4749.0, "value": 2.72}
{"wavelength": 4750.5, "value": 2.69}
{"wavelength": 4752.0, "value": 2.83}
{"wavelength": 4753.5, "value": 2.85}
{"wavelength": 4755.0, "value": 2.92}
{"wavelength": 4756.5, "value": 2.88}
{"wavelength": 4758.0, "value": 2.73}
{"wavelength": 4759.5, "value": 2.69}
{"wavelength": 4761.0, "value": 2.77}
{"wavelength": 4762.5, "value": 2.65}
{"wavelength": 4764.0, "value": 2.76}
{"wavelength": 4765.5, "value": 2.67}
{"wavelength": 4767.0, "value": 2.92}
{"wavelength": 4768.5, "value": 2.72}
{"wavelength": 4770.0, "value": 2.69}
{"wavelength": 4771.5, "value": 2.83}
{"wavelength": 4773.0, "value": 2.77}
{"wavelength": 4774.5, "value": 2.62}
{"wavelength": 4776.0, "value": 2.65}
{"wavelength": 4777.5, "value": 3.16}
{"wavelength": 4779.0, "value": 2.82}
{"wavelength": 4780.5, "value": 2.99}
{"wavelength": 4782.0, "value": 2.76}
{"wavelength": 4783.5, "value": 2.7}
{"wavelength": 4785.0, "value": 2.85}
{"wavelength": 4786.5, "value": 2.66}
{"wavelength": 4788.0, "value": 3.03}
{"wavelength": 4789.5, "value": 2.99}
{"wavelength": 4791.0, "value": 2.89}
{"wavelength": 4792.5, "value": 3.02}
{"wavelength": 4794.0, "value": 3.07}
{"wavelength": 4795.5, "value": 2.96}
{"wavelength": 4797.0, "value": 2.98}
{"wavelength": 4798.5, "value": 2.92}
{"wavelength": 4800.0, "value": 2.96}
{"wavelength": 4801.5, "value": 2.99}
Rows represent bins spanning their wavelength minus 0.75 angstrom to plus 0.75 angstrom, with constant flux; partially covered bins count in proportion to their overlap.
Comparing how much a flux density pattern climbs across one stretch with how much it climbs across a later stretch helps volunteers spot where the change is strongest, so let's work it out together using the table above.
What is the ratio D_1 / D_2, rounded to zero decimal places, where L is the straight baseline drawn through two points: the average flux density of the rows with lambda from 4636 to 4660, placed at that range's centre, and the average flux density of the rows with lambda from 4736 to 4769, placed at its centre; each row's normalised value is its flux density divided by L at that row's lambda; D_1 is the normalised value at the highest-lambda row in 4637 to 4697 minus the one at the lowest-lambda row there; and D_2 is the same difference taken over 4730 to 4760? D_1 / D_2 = 2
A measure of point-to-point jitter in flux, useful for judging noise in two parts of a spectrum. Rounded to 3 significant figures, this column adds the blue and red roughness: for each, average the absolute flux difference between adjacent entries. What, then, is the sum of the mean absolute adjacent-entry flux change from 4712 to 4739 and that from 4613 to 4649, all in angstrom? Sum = 0.320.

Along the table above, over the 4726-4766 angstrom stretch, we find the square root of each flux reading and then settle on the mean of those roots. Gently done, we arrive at 1.68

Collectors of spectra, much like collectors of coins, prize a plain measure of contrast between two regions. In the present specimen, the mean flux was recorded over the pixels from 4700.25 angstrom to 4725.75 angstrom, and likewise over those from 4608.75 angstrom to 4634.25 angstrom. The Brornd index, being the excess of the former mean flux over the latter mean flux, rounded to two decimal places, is -0.25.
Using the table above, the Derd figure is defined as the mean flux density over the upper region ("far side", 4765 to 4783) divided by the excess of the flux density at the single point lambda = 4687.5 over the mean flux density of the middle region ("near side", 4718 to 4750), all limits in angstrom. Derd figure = -30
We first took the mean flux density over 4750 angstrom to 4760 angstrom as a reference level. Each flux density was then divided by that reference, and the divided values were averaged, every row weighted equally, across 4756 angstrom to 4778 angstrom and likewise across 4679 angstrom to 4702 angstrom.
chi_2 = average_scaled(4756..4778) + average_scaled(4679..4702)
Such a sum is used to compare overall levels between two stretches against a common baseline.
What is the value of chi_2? 1.94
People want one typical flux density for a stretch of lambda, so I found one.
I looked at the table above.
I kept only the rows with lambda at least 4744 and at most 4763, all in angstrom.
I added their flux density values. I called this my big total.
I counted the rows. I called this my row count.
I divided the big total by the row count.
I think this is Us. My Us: 2.78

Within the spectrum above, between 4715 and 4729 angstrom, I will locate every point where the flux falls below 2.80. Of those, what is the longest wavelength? 4726.5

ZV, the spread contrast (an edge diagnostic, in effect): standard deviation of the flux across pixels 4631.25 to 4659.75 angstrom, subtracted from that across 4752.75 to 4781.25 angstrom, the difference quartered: -0.010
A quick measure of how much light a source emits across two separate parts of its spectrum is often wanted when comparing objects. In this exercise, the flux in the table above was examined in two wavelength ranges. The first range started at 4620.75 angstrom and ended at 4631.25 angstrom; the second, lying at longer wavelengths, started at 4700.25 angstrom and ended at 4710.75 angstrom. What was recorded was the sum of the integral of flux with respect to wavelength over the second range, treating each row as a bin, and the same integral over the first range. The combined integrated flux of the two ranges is 56.7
